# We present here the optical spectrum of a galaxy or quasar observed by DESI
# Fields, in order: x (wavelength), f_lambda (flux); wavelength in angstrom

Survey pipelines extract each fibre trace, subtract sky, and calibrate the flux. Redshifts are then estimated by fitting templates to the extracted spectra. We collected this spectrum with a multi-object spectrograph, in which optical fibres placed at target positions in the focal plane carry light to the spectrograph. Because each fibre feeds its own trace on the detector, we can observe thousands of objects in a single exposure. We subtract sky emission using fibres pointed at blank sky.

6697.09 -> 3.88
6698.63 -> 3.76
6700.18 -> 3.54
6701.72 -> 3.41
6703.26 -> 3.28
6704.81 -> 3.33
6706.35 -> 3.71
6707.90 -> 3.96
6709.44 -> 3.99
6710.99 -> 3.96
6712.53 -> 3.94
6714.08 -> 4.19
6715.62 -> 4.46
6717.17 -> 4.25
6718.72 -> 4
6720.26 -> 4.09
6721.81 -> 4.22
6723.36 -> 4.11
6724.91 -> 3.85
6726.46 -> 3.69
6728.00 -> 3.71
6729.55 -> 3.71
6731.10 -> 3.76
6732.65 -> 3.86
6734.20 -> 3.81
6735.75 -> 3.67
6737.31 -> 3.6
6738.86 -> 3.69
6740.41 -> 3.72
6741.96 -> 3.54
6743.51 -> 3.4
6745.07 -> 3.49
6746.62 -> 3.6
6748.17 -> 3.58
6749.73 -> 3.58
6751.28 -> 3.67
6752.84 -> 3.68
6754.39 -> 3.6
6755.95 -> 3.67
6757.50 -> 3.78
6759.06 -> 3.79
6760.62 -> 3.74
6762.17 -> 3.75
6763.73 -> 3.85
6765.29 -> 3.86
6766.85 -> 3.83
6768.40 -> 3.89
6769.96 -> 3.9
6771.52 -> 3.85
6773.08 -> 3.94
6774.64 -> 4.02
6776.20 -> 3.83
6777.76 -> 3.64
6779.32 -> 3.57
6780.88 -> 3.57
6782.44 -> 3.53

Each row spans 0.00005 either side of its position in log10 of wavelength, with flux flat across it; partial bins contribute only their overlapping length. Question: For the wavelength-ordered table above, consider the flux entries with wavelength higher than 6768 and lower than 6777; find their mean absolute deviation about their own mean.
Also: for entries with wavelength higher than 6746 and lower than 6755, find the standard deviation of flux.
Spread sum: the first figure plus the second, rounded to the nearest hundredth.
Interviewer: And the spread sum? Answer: 0.09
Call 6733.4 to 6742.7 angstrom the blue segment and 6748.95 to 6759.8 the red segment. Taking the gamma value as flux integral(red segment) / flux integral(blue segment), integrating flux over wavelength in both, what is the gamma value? 1.17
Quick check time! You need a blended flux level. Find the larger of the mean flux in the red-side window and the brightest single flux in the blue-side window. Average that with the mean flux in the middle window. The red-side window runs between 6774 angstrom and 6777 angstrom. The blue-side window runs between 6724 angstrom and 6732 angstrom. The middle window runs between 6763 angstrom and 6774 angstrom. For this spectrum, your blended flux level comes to 3.90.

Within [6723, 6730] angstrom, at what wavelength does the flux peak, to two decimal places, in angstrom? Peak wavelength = 6723.36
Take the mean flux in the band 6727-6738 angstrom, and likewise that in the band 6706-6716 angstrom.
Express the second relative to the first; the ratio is 1.08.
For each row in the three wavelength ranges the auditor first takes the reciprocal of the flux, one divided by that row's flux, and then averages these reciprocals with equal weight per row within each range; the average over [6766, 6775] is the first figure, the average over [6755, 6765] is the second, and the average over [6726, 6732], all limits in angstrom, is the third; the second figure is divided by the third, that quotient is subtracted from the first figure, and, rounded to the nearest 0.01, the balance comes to -0.73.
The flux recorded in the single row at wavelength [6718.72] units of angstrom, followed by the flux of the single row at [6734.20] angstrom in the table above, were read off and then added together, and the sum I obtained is 7.8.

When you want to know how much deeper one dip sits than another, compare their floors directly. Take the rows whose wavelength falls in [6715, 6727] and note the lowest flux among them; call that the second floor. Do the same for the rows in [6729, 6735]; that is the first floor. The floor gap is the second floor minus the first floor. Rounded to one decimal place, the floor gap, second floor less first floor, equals 0.0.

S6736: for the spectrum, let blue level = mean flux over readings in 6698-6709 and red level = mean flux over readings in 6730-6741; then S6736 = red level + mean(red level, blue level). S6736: 7.4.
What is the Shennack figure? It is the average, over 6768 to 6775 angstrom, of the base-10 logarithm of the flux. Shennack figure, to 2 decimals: 0.59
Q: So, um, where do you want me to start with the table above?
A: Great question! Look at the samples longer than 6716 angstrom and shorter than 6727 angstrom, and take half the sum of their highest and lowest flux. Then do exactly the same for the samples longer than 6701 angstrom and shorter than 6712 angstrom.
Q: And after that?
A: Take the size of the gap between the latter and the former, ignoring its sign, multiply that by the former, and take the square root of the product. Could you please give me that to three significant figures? 1.15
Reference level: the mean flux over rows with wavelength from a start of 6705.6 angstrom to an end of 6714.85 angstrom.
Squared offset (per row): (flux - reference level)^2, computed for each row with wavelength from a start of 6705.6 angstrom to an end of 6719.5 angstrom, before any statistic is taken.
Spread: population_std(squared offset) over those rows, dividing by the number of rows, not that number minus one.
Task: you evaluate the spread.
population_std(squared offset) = 0.078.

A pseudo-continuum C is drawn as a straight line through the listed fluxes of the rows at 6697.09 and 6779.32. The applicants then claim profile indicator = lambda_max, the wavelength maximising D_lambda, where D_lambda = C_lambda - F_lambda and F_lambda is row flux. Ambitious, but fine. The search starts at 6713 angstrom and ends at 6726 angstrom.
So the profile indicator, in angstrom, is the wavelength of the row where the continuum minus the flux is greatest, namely 6724.91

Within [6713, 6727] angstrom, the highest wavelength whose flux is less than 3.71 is 6726.46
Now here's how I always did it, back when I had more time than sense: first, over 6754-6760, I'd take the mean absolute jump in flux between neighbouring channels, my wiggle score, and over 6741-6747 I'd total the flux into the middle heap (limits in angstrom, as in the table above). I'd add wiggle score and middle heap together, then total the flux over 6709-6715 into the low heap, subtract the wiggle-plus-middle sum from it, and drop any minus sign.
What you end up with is 2.0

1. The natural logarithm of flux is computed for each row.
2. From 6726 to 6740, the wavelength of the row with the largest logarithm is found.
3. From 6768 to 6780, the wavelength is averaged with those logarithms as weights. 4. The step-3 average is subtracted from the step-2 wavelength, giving -41.1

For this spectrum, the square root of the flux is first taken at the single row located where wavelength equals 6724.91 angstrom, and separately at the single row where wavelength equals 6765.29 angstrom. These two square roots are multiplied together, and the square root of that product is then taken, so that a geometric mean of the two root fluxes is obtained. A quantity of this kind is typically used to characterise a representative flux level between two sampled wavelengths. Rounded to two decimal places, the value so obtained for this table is 1.96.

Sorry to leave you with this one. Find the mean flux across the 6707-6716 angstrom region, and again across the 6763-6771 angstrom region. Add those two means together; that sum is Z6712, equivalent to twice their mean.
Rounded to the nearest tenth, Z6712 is 7.9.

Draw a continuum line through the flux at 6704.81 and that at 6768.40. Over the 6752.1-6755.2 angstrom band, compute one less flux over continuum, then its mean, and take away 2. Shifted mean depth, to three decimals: -1.968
